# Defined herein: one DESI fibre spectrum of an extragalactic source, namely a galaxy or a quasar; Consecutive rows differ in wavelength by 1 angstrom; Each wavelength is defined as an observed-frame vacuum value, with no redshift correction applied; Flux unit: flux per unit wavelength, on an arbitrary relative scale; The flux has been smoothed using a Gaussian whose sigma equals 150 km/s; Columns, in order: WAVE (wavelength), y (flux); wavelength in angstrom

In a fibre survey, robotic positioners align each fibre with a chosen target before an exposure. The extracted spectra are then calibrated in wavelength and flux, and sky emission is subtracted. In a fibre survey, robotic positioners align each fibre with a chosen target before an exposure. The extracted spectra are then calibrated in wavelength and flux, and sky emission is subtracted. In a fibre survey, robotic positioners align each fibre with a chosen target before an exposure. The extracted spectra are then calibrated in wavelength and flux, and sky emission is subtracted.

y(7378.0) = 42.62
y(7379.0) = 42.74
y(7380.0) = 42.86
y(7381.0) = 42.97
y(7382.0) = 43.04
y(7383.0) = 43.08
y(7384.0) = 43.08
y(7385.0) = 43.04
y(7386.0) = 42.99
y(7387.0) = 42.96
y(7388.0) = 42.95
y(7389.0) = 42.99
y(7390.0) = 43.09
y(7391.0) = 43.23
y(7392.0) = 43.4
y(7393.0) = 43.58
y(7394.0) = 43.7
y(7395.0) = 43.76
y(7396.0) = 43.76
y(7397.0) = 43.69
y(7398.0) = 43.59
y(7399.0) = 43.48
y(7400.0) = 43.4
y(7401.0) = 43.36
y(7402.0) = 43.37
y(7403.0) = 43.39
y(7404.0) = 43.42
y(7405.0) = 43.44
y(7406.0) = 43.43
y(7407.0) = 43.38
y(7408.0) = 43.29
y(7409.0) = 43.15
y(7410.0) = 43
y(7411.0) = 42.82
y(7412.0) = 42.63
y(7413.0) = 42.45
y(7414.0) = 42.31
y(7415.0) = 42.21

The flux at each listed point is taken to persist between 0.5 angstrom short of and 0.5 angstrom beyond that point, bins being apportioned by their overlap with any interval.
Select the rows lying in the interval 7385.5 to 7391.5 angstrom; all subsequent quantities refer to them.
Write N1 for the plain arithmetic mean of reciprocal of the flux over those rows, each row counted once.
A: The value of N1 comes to 0.0232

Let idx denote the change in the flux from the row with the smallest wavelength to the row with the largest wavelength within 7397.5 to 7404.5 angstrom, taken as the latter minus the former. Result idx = -0.17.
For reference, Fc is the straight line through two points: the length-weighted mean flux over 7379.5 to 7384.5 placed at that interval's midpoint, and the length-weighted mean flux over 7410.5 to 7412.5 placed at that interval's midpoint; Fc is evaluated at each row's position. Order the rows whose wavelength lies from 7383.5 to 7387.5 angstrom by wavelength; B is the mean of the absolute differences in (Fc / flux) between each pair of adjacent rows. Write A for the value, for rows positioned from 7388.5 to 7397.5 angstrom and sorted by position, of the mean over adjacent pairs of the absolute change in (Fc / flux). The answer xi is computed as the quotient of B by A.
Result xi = 0.3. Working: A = 0.0026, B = 0.0007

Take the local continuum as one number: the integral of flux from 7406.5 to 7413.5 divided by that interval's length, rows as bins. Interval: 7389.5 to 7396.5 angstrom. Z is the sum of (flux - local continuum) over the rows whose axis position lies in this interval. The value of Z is 3.8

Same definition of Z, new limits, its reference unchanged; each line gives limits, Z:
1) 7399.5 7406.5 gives 3.1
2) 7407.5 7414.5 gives -1.1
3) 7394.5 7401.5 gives 4.3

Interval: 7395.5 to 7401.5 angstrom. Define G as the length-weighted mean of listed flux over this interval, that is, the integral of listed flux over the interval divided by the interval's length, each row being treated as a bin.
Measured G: 43.55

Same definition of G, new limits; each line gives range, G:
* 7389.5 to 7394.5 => 43.40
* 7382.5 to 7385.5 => 43.07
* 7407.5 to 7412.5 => 42.98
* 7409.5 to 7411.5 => 42.91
